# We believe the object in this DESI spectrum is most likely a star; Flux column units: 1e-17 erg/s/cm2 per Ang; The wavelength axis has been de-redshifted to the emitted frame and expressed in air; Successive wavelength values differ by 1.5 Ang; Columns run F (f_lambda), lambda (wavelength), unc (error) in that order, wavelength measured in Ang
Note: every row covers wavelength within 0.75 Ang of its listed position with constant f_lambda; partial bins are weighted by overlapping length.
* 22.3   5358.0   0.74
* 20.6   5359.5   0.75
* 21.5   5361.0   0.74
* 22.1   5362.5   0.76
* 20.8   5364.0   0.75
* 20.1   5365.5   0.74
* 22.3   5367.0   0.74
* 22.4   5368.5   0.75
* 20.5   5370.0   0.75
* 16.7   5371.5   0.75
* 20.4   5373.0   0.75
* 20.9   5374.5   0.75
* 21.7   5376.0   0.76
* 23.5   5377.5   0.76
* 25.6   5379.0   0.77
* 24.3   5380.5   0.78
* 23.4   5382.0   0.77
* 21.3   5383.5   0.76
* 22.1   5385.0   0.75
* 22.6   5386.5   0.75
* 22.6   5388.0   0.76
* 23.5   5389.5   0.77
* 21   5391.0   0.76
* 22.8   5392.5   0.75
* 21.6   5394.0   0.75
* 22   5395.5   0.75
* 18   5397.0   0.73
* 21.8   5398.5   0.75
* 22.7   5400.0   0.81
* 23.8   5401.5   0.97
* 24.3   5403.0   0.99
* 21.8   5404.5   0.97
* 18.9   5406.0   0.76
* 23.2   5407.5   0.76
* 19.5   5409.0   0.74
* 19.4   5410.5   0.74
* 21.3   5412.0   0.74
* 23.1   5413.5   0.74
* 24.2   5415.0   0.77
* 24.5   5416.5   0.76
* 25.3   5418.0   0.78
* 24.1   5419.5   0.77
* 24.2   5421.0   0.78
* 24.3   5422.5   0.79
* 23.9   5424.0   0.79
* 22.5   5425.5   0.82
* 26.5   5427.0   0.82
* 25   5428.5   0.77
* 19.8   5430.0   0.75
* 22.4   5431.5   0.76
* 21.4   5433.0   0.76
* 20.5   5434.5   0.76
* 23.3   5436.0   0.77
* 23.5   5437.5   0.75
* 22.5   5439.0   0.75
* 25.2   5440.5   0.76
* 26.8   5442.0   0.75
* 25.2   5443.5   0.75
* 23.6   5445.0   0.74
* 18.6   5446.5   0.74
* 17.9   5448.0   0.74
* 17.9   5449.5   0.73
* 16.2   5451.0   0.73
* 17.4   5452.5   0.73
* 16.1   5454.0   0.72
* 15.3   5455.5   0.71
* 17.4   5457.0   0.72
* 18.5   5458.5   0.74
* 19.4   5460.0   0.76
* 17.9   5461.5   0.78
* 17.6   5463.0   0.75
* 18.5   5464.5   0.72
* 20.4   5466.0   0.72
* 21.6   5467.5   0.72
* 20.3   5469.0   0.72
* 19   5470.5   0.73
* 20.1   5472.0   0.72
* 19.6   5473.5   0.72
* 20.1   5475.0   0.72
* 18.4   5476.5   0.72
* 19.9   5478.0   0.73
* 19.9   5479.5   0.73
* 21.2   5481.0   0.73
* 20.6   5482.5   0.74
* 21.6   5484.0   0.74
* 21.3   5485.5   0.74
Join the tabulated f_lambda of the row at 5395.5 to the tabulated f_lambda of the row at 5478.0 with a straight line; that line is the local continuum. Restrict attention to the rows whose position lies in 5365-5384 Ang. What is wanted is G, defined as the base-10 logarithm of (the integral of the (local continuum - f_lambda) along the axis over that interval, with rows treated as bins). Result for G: 1.1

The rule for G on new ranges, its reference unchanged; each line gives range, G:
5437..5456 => 0.6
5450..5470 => 1.6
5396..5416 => -1.5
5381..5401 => 0.3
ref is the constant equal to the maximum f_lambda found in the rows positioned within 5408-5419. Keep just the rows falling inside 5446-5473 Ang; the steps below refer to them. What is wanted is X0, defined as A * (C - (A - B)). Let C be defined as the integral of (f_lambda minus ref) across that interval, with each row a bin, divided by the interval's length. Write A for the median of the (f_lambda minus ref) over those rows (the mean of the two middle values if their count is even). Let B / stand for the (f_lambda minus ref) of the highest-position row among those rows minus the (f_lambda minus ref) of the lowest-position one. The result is -12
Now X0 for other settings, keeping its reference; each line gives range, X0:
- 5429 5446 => -7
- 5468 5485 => -7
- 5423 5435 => 9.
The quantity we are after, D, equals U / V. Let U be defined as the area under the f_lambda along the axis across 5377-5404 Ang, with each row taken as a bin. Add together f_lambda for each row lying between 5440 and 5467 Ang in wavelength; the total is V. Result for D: 1.74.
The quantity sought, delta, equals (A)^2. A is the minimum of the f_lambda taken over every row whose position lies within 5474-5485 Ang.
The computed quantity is 339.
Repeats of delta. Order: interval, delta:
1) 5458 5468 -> 310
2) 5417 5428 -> 506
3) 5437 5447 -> 346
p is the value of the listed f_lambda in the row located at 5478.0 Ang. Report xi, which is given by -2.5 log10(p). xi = -3.25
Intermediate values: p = 19.9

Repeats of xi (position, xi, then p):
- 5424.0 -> -3.45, 23.9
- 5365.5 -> -3.26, 20.1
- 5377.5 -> -3.43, 23.5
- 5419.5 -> -3.46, 24.1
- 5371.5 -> -3.06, 16.7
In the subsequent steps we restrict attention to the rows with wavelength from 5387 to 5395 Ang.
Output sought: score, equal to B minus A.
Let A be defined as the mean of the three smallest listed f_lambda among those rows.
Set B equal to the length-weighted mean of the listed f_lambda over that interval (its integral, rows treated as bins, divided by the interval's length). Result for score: 0.6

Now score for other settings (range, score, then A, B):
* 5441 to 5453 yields 3.4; 17.2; 20.6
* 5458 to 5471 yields 1.3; 18.0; 19.3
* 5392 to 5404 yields 1.6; 20.5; 22.1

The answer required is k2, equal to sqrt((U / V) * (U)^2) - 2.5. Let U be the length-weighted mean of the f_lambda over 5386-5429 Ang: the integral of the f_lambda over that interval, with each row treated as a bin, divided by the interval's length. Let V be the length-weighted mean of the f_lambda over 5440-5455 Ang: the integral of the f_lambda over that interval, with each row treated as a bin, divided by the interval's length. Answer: 21.5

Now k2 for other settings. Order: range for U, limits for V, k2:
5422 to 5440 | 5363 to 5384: 21.1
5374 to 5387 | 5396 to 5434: 20.5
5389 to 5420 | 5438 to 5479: 21.1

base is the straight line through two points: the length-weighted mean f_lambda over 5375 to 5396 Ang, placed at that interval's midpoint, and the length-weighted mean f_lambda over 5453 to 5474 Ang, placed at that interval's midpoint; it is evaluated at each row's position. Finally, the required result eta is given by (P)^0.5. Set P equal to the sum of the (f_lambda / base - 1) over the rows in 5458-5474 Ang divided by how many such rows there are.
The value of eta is 0.21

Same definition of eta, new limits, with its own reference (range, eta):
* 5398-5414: 0.08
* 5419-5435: 0.35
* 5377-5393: 0.10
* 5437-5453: 0.29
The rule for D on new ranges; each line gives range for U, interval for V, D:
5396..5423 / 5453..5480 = 1.78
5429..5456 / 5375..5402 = 1.39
